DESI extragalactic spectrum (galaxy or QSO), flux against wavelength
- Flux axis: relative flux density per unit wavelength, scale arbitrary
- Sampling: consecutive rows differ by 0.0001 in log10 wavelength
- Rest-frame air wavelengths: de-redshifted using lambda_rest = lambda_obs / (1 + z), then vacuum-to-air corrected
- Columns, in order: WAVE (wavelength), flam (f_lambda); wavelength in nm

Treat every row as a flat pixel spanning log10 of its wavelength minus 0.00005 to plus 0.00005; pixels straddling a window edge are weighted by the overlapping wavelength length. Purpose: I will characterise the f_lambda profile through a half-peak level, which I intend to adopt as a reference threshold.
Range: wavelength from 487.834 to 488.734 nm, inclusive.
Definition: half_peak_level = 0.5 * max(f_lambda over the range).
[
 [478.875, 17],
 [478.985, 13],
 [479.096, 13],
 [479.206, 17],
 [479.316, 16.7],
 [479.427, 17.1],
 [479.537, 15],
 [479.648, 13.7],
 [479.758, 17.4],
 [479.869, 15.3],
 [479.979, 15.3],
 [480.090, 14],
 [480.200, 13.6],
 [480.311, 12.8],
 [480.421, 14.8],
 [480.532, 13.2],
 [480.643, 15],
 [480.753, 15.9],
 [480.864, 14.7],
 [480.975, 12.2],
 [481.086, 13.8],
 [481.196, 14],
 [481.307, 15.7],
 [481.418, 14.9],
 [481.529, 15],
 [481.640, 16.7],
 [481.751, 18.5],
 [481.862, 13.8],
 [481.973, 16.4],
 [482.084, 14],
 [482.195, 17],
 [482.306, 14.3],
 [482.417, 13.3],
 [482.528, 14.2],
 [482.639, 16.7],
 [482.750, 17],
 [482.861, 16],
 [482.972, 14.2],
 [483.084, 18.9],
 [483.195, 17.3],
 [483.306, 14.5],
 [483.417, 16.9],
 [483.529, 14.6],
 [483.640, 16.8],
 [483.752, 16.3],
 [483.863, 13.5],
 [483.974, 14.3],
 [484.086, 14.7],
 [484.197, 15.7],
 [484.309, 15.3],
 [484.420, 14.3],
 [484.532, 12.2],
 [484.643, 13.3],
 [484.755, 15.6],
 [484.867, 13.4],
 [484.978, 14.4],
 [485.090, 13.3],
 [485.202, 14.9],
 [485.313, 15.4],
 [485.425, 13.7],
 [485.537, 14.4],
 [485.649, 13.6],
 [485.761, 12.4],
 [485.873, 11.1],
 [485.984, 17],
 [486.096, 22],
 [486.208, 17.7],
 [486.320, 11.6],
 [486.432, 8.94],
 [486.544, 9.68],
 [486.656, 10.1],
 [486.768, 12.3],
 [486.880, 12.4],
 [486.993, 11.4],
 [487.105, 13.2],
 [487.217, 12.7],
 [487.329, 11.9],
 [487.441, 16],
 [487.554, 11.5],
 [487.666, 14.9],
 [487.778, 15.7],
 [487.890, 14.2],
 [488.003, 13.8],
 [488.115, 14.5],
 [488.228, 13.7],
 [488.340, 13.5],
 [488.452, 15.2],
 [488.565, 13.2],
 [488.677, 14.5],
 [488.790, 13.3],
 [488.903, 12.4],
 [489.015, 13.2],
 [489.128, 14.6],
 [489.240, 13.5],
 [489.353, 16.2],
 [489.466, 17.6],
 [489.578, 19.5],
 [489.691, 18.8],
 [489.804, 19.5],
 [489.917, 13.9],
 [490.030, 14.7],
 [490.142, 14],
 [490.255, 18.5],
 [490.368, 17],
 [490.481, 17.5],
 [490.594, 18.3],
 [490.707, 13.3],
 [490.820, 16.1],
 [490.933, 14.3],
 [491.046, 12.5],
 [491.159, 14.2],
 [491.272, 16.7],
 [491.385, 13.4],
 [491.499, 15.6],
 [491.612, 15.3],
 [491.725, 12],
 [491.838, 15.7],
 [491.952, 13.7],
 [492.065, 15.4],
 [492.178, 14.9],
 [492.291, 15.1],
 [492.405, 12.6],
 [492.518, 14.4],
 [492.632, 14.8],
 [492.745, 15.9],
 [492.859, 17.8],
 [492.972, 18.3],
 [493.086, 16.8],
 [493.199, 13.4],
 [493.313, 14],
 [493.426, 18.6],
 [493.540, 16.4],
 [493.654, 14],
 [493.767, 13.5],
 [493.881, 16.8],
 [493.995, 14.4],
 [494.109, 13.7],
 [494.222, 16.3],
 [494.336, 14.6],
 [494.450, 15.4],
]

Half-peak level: 7.6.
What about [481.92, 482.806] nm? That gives 8.5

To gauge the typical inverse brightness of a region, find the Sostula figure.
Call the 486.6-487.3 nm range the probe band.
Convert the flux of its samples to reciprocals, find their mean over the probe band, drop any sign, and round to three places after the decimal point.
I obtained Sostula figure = 0.084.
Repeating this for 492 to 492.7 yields 0.069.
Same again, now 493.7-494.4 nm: 0.068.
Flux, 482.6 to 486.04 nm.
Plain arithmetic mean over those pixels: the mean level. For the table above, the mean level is 14.9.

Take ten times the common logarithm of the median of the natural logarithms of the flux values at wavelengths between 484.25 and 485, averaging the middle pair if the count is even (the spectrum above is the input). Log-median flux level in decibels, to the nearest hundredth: 4.25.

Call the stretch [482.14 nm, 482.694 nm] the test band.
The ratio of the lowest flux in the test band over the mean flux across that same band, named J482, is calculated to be 0.88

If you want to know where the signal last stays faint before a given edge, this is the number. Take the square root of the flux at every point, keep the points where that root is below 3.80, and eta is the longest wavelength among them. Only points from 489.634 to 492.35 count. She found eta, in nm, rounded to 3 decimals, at 491.952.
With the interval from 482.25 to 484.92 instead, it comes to 484.867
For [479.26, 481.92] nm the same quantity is 481.862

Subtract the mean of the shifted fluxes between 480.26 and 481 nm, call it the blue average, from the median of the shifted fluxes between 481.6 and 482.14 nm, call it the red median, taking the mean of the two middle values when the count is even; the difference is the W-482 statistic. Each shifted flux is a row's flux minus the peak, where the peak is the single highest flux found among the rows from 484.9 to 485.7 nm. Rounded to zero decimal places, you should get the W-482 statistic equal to 2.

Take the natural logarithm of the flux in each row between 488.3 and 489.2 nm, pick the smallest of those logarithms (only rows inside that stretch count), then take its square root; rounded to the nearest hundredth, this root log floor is 1.59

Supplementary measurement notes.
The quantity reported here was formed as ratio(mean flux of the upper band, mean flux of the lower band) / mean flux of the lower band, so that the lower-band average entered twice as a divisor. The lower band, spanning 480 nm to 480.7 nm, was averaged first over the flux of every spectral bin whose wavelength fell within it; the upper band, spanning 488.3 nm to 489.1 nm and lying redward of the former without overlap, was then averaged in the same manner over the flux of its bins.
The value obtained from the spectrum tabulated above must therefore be 0.070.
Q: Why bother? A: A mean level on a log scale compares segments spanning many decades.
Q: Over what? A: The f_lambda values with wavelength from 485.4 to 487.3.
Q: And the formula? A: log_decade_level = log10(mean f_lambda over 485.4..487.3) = 1.12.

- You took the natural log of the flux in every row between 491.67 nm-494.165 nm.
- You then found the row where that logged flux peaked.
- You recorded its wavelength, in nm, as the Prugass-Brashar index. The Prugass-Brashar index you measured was 493.426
